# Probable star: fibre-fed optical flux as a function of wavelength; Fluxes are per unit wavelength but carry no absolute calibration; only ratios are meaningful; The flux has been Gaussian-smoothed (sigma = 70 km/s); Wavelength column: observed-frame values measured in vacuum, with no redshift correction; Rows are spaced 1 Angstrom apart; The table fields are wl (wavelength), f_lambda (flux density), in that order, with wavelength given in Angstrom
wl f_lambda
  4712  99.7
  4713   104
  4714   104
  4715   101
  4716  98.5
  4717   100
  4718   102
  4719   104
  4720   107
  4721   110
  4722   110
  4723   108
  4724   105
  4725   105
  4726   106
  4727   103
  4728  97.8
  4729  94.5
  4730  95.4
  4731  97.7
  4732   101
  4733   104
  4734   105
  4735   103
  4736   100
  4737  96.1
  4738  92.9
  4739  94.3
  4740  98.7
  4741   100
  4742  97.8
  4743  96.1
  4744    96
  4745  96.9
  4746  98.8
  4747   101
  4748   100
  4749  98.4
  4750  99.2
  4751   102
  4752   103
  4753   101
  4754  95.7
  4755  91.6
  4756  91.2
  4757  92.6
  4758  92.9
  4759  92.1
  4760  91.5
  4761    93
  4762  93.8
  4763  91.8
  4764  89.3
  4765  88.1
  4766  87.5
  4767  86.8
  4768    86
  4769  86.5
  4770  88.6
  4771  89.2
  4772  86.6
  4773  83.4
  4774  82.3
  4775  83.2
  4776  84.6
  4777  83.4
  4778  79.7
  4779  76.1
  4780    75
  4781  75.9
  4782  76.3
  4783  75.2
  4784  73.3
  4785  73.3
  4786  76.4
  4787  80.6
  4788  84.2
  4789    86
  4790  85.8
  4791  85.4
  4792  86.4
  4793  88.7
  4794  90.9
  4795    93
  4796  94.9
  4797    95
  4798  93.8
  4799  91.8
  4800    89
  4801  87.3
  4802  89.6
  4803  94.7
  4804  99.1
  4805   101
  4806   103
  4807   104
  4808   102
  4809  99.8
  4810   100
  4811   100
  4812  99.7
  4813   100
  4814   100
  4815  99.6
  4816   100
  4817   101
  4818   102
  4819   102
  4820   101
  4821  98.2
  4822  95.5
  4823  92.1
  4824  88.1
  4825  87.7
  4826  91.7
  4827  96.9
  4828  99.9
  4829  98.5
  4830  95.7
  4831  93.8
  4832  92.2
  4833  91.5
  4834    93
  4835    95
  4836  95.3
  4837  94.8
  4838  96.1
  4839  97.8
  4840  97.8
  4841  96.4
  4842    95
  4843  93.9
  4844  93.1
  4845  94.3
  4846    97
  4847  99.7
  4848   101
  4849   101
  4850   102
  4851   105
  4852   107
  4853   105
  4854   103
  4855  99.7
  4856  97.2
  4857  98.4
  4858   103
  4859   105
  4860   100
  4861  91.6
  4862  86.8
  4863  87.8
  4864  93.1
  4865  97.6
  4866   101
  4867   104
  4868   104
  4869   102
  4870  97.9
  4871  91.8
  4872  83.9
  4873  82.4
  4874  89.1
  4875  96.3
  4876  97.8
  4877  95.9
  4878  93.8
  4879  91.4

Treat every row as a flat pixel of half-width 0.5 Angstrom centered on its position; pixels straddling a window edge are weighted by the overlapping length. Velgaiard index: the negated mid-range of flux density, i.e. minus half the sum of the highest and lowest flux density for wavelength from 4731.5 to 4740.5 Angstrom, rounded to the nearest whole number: -99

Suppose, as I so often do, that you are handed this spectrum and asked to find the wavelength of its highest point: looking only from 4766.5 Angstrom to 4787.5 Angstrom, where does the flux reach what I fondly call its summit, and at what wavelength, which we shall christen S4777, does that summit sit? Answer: 4771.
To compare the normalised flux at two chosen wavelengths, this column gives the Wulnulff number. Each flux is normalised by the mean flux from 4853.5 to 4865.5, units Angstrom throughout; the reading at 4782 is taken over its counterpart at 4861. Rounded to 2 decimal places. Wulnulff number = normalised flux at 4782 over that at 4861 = 0.83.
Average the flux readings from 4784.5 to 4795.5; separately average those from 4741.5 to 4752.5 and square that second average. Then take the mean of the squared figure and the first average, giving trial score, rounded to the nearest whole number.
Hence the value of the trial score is 4945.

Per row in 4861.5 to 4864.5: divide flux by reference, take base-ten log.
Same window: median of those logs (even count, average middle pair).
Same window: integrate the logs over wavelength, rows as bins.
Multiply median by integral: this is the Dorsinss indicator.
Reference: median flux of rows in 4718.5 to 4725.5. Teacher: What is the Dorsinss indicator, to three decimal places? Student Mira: 0.020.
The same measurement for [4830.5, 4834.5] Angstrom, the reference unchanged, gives 0.016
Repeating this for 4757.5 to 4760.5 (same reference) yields 0.013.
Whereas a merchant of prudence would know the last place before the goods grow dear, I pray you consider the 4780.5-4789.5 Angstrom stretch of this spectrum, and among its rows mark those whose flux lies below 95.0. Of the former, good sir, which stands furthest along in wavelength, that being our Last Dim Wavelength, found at 4789 Angstrom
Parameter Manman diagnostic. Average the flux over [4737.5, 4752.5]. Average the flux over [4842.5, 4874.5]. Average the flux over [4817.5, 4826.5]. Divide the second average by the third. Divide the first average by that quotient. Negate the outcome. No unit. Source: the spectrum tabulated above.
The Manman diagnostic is -96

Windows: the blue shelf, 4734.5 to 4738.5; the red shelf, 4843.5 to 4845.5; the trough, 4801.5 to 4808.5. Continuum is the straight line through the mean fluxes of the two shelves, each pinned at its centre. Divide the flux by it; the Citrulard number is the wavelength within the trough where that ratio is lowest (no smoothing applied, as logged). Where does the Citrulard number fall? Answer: 4802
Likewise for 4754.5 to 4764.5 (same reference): 4764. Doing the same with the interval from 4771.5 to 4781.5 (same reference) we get 4780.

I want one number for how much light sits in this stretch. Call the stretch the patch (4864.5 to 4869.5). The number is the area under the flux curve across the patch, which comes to 509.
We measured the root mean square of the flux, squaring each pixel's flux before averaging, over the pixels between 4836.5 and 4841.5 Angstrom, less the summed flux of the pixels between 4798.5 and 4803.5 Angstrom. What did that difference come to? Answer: -356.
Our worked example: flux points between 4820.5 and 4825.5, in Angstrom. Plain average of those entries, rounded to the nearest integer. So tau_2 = 92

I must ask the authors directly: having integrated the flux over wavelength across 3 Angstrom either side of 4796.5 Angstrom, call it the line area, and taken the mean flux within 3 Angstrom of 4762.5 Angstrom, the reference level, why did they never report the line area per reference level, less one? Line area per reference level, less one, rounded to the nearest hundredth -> 5.13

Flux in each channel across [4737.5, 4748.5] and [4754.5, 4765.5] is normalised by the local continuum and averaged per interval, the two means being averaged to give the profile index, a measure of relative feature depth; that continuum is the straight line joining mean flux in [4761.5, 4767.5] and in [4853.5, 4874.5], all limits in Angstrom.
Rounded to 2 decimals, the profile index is 1.07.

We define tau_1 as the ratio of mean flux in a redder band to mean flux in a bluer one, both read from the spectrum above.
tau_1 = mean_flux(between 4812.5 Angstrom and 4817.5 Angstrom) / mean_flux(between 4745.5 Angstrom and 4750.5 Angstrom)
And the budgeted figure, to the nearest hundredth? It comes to 1.01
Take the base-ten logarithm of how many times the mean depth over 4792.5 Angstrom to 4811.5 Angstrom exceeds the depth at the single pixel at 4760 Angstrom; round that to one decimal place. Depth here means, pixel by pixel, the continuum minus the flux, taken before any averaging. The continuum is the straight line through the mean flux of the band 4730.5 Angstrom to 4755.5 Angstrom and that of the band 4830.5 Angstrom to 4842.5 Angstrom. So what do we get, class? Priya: -1.0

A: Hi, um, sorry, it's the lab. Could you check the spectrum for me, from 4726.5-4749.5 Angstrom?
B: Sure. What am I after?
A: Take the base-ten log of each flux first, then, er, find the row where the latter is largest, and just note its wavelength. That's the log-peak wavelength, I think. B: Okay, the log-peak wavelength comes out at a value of 4734 Angstrom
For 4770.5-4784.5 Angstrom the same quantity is 4771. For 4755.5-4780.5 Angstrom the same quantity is 4762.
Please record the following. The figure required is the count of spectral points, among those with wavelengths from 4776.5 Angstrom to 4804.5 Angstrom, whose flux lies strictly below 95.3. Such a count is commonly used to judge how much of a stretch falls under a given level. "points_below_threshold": 27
